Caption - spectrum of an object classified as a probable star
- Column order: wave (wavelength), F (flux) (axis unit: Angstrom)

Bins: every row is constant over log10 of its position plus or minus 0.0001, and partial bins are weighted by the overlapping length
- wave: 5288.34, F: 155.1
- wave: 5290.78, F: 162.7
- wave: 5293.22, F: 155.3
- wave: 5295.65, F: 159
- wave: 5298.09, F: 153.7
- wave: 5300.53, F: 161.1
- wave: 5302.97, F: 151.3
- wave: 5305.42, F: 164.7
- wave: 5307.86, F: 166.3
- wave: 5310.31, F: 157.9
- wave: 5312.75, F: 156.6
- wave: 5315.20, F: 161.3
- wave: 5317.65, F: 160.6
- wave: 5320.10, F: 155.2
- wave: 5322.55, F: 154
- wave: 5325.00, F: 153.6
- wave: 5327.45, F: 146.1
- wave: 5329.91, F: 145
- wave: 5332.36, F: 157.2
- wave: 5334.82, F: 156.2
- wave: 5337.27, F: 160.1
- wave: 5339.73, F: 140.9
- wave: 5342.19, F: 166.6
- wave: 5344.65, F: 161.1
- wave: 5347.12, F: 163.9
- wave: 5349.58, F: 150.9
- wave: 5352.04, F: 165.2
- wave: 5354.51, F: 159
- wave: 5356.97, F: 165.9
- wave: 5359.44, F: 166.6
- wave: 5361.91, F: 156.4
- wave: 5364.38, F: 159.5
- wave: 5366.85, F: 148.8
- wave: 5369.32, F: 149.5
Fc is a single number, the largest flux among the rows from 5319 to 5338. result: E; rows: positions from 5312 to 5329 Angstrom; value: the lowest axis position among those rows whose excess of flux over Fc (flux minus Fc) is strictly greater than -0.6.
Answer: 5315.20 Angstrom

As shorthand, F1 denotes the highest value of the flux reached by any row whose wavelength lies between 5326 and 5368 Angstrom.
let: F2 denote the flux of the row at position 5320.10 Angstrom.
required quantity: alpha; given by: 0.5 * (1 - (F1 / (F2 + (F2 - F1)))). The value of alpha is -0.08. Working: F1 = 166.6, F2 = 155.2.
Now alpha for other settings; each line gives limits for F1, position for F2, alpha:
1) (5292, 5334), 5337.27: -0.04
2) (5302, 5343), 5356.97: 0.00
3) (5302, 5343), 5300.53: -0.04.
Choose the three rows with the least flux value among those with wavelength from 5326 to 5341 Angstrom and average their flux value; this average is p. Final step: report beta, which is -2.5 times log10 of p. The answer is -5.40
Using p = 144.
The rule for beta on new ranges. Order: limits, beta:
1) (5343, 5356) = -5.49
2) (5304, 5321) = -5.49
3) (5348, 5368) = -5.45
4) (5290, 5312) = -5.46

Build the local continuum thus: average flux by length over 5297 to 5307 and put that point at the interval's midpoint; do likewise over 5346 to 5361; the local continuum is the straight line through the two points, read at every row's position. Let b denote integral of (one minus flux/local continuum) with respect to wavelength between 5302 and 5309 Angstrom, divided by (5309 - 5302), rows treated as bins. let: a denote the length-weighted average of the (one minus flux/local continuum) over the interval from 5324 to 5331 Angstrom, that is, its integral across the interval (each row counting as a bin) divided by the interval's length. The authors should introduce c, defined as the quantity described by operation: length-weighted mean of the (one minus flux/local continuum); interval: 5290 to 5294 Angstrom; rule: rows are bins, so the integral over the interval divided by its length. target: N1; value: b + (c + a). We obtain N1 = 0.05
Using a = 0.07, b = -0.017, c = -0.011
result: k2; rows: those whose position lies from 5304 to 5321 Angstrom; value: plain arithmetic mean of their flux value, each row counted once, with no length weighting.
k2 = 160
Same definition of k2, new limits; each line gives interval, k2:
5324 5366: 157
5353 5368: 159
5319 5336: 152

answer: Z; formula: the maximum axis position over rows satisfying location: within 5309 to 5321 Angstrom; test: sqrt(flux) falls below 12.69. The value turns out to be 5320.10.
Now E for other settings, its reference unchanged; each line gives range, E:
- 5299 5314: 5300.53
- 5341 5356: 5342.19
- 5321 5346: 5337.27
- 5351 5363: 5352.04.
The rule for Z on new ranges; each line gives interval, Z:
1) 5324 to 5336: 5334.82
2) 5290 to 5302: 5298.09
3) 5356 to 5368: 5366.85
